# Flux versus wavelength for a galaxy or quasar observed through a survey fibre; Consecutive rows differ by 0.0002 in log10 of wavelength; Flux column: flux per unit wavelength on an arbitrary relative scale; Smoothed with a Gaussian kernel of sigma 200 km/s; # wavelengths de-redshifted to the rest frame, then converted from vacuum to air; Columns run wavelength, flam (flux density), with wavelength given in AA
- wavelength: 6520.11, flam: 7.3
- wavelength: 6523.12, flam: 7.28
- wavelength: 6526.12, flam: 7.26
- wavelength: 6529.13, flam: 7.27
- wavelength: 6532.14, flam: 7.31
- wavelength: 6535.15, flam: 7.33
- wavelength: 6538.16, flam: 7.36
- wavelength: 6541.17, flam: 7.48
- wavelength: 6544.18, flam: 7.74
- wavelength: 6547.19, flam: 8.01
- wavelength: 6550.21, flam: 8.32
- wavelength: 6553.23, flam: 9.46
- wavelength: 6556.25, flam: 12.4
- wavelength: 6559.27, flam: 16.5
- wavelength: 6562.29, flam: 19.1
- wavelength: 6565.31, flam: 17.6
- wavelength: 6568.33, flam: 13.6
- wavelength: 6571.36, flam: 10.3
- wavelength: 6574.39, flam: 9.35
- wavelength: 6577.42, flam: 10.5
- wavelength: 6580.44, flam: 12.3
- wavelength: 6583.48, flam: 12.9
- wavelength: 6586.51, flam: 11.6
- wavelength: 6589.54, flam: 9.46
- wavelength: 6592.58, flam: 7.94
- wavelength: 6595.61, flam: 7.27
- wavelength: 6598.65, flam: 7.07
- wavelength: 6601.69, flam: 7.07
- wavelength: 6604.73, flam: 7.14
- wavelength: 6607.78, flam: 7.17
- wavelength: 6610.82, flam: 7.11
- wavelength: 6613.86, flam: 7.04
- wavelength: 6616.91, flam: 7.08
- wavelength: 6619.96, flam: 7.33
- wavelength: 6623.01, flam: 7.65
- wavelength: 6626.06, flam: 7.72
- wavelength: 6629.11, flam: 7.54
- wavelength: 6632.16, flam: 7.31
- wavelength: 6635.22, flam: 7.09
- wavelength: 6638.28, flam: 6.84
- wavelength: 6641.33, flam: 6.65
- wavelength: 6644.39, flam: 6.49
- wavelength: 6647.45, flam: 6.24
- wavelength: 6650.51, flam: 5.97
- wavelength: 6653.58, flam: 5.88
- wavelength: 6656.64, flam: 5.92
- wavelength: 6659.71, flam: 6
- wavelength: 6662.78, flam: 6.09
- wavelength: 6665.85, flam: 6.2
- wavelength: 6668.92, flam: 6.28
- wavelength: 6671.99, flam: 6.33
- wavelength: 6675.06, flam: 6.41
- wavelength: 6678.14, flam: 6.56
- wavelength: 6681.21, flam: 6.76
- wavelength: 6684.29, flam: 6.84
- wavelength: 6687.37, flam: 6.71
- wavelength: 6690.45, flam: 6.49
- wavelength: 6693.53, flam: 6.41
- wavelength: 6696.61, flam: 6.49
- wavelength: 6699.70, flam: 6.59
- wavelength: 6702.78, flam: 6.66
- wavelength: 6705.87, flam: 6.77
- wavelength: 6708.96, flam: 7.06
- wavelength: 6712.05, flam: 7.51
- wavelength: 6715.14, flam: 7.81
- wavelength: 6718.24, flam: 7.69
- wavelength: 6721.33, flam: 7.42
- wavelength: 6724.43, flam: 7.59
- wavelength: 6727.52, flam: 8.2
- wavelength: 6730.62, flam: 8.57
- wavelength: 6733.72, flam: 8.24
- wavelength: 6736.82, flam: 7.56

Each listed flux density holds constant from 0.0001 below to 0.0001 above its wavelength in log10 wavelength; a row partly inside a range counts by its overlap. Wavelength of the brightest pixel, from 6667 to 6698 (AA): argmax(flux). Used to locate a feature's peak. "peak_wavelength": 6684.29 AA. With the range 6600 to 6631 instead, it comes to 6626.06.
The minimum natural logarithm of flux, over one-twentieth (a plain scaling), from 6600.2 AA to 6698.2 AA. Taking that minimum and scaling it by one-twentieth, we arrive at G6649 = 0.0886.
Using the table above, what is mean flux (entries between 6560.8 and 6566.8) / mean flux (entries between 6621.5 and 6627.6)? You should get 2.4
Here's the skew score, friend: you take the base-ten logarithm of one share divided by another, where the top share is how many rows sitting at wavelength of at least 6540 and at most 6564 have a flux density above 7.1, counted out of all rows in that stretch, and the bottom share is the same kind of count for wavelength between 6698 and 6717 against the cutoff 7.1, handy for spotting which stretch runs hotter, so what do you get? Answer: 0.48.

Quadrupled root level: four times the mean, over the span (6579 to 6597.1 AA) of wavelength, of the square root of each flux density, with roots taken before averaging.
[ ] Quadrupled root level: 12.7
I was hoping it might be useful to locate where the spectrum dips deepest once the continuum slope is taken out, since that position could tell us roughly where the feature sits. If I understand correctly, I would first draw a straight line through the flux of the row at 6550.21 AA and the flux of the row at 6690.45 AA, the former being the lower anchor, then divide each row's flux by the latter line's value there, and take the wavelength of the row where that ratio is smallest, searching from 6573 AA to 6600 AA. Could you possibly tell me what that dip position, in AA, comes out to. 6598.65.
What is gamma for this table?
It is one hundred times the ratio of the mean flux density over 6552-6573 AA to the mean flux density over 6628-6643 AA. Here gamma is 200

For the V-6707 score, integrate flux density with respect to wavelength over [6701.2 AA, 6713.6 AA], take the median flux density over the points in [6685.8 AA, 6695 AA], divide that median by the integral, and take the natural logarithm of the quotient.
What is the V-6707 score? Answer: -2.59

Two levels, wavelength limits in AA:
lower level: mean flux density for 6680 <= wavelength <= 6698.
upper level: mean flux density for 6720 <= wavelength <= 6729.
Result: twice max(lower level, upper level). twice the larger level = 15.5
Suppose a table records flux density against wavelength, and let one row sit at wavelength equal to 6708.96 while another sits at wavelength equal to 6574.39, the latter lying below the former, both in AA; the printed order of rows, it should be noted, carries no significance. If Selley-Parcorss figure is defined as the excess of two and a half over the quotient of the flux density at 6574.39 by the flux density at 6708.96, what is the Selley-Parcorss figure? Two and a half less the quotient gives 1.18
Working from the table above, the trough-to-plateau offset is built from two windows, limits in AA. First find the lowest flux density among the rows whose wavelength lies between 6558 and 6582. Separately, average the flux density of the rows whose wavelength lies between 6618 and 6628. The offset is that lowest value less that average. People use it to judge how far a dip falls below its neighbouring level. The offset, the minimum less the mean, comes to 1.8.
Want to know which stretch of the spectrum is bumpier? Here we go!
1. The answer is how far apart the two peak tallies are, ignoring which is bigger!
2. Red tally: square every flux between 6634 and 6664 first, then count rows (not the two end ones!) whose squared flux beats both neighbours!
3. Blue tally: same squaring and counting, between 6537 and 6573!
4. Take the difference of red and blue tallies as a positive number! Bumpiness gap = 1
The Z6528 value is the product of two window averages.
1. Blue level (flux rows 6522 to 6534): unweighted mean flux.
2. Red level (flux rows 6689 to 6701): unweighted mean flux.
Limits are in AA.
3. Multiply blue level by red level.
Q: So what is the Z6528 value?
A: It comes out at 47.3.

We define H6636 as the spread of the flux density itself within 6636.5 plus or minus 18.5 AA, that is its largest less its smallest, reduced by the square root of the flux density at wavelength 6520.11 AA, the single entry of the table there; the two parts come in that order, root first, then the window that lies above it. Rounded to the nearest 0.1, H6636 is -0.9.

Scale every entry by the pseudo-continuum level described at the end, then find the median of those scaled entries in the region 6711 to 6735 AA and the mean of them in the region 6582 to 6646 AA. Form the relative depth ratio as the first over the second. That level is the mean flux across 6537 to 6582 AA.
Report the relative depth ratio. 1.00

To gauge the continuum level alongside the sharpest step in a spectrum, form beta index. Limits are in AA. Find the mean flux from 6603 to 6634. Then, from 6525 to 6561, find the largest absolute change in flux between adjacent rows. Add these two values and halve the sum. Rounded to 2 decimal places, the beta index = 5.70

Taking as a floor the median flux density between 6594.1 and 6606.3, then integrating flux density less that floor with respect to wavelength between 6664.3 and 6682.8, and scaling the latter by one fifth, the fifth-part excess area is -2.5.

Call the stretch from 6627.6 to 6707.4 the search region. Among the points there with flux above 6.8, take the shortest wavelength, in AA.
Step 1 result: 6629.11 AA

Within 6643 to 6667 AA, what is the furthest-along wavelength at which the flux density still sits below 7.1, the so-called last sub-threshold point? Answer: 6665.85 AA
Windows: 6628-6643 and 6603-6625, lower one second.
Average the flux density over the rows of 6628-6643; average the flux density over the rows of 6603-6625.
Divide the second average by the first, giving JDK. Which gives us 1.0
